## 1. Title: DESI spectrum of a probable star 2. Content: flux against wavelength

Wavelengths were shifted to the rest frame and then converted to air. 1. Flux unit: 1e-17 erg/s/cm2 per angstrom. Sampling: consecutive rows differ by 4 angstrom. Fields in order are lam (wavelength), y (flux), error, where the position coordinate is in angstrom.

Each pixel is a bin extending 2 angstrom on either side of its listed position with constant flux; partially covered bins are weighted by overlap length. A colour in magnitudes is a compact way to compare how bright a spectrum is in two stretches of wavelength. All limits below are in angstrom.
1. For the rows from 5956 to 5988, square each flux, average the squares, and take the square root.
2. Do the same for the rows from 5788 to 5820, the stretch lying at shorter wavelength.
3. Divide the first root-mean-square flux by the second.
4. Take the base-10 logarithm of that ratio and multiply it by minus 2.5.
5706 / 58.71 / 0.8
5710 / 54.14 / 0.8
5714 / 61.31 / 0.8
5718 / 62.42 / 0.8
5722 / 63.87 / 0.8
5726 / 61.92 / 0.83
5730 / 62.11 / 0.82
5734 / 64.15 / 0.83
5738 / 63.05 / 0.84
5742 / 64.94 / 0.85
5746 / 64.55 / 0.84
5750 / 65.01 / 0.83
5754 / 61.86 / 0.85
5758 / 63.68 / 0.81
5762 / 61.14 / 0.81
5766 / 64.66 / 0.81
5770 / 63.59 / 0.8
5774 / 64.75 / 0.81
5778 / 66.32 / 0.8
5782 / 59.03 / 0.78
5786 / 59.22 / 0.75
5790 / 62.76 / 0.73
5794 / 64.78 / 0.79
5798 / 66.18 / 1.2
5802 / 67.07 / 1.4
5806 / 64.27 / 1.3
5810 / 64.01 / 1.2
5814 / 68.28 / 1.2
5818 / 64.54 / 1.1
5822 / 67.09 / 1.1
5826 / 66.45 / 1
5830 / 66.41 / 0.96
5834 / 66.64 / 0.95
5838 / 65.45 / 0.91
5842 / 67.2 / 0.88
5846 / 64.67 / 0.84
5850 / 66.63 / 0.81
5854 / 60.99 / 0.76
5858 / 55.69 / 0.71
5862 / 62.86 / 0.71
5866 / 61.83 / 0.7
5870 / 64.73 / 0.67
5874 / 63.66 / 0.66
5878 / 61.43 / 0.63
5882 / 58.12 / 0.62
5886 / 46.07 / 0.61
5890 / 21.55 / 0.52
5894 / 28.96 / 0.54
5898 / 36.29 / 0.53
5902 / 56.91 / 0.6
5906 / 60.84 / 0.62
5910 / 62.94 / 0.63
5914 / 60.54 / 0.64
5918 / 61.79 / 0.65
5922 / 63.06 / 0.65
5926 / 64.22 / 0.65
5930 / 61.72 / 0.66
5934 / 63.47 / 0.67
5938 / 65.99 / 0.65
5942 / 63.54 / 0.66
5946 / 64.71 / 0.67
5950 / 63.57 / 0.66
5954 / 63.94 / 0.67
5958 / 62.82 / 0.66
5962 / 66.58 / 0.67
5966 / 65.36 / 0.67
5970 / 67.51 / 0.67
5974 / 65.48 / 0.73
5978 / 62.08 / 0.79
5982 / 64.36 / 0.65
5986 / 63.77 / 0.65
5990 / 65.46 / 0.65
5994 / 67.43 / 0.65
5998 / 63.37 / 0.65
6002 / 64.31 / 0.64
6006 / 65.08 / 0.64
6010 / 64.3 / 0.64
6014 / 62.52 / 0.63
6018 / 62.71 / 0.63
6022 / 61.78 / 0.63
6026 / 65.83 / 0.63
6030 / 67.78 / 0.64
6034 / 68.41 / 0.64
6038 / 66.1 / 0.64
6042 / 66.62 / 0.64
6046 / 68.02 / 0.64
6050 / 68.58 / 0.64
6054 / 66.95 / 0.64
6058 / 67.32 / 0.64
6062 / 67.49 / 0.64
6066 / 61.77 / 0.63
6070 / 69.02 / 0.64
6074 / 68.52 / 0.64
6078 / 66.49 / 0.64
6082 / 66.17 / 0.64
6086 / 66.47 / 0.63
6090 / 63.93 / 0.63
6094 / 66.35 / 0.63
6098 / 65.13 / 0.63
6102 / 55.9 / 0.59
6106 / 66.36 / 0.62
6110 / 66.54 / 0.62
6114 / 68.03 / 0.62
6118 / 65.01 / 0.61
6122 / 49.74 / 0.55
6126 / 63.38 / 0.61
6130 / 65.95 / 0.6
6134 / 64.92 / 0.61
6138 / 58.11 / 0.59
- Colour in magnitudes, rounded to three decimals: 0.008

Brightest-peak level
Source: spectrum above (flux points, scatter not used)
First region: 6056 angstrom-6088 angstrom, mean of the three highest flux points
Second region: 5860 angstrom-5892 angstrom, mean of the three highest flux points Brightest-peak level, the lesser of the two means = 63.75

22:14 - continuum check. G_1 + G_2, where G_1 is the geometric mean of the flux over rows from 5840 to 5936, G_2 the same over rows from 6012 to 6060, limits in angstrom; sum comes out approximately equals 122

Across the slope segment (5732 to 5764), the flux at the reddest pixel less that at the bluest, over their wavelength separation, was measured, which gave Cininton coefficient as -0.11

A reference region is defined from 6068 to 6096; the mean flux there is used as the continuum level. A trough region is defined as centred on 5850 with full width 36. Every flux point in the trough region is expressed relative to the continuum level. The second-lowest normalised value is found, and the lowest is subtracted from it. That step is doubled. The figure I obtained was 0.16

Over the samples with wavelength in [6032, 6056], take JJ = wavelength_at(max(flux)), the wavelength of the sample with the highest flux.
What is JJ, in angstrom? 6050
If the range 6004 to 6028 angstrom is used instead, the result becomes 6026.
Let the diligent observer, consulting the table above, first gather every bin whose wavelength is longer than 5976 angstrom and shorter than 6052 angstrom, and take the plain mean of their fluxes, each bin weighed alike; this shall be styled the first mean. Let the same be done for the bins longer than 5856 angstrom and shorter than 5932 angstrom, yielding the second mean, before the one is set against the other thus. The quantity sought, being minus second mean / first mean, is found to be -0.85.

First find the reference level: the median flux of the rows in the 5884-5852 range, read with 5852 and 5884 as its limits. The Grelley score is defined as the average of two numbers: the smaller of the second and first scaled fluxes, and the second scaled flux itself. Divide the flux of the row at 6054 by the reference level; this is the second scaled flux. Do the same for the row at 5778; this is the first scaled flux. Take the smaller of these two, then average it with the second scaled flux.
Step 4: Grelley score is 1.08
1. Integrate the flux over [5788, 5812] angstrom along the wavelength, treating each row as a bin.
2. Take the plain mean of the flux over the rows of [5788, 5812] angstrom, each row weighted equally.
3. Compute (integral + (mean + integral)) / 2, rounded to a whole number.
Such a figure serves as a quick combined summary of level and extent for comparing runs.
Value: 1589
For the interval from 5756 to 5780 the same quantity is 1569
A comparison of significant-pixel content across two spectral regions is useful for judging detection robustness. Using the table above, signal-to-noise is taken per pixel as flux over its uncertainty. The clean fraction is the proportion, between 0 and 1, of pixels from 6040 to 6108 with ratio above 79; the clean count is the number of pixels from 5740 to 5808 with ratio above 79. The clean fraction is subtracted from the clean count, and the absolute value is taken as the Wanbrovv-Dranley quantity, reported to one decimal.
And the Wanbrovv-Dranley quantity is 5.0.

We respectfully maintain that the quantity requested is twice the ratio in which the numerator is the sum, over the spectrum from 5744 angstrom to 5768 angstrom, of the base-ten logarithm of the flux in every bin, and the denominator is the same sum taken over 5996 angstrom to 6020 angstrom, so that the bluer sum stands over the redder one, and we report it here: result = 1.998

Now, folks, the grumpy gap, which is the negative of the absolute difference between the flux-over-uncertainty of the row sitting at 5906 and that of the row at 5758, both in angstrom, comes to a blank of -20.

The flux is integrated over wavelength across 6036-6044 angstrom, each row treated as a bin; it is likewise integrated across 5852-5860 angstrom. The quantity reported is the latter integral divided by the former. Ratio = 0.88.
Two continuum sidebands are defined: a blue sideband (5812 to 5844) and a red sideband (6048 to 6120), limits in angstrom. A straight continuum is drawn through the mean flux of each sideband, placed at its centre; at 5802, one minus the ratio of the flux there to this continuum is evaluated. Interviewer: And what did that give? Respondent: -0.008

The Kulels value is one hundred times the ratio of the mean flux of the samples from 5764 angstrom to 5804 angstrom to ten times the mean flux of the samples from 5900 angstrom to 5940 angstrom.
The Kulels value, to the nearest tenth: 10.3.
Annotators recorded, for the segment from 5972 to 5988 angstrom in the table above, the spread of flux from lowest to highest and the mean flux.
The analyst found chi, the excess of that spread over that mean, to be -61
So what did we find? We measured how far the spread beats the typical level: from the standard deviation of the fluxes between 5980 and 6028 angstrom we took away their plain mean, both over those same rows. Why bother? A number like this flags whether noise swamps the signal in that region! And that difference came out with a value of -62.7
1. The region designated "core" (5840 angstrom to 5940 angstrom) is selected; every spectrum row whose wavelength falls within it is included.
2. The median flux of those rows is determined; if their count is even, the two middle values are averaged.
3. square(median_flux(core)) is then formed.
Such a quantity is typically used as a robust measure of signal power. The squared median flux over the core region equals 3818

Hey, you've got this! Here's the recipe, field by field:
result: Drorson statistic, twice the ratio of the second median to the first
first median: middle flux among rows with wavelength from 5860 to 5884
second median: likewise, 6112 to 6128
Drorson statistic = 2.06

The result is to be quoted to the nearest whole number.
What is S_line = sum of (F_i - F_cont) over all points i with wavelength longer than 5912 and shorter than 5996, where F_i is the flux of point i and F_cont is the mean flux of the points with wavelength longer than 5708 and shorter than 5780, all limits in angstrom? 25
